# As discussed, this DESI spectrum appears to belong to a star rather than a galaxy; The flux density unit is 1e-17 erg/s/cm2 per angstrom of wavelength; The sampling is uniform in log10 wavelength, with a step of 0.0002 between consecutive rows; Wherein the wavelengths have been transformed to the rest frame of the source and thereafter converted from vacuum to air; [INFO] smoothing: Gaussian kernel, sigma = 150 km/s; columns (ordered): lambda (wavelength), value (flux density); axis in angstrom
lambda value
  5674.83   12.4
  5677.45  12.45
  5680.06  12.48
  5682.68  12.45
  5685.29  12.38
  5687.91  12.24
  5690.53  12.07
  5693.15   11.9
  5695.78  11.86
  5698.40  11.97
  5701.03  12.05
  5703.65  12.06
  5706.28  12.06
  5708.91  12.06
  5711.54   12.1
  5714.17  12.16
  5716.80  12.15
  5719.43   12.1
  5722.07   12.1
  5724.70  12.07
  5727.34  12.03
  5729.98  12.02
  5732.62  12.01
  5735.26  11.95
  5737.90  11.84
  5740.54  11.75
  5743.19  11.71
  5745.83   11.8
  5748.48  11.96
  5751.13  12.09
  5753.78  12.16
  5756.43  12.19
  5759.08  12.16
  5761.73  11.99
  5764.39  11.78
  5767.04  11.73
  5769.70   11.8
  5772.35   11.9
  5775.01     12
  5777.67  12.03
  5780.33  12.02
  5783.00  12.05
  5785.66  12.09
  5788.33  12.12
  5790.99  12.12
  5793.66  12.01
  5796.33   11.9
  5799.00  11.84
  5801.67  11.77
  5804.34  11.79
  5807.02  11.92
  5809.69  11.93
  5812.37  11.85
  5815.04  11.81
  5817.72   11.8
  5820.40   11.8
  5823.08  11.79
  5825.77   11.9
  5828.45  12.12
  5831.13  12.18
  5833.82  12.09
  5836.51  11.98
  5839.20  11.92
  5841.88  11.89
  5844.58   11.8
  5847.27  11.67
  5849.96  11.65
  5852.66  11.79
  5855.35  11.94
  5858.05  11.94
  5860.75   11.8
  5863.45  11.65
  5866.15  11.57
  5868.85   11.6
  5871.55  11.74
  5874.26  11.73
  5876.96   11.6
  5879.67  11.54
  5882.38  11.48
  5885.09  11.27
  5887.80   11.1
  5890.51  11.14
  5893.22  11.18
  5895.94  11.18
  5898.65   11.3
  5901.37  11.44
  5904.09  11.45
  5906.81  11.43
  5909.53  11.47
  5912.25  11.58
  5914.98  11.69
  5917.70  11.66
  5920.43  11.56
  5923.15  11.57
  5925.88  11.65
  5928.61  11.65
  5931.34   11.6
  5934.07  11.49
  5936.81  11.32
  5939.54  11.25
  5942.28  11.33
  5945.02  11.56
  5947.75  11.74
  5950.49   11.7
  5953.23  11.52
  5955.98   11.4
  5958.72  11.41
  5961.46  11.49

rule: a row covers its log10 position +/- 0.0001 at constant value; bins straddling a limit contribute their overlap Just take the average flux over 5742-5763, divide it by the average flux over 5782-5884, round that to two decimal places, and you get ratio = 1.01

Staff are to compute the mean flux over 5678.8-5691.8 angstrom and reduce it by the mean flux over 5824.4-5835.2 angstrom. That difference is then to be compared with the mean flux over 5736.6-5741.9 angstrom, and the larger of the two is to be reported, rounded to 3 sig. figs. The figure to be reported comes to 11.8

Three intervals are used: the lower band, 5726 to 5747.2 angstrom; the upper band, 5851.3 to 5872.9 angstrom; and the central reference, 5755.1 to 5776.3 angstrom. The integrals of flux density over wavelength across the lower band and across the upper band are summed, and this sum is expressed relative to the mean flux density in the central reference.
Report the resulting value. 42.3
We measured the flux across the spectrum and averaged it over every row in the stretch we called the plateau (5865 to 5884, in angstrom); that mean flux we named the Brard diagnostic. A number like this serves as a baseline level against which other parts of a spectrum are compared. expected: 11.6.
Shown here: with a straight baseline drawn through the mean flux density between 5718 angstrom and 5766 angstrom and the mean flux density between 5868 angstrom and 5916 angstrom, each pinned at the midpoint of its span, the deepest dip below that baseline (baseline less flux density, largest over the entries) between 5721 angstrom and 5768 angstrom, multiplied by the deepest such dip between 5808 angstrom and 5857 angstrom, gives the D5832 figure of -0.016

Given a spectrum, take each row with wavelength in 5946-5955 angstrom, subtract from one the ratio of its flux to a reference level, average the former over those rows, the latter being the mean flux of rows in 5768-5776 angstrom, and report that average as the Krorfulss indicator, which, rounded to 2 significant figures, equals 0.021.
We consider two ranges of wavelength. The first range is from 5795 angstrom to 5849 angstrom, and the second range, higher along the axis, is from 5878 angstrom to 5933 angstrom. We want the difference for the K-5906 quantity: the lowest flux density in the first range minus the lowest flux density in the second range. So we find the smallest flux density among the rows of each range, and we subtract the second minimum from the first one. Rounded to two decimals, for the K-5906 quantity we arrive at 0.57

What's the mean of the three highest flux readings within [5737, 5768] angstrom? 12.17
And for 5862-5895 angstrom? 11.71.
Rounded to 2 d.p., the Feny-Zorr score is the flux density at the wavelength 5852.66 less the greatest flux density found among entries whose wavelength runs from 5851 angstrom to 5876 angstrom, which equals -0.15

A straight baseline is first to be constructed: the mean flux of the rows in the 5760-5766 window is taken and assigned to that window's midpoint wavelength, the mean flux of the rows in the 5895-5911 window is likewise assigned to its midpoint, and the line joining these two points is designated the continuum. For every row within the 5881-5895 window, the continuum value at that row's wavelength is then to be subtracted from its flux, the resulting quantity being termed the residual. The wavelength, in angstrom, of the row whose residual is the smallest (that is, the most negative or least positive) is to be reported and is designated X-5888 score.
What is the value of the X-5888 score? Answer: 5887.80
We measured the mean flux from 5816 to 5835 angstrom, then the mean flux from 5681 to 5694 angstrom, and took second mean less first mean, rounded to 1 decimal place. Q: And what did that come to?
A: 0.3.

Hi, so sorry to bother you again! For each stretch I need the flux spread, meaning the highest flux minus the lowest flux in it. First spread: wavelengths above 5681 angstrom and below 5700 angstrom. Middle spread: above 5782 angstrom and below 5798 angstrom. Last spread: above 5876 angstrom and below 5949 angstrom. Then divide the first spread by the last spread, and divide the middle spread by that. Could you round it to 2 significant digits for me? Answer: 0.24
